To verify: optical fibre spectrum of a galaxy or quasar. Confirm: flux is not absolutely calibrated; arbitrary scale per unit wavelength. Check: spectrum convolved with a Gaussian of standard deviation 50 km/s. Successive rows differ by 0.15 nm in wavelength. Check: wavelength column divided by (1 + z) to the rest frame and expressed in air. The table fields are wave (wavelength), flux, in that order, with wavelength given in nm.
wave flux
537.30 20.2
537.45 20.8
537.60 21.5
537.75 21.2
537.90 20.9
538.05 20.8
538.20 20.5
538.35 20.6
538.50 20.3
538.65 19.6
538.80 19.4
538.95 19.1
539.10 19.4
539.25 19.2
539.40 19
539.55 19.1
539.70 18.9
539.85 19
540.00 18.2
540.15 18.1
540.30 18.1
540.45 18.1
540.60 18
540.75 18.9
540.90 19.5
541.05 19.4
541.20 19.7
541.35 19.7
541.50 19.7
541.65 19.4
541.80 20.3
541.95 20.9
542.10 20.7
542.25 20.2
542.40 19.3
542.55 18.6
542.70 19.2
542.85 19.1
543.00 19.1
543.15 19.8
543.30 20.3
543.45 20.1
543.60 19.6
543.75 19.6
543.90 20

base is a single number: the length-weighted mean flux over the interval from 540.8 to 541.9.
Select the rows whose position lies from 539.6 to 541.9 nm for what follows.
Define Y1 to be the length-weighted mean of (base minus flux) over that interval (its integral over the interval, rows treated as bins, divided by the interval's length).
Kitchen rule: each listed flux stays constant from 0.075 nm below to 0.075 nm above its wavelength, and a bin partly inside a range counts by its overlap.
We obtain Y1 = 0.66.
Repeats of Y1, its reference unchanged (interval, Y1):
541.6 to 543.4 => -0.07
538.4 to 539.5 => 0.23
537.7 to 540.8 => 0.34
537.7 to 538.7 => -0.88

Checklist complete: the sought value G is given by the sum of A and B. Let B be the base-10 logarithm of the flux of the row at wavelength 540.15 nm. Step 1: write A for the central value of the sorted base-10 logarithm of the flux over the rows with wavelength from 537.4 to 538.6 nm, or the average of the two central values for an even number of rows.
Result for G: 2.58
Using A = 1.32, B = 1.26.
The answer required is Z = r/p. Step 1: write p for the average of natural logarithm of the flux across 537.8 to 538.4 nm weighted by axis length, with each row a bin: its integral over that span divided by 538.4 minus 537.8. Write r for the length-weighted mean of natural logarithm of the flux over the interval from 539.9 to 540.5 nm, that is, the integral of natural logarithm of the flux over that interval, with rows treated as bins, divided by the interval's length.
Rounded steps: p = 3.03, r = 2.90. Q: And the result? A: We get 0.96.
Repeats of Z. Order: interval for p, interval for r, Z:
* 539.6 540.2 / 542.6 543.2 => 1.01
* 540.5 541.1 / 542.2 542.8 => 1.01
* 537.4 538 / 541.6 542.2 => 0.99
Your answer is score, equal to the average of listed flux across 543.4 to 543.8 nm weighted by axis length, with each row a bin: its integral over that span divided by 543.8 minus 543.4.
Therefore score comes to 19.8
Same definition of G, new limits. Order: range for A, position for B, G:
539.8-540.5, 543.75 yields 2.55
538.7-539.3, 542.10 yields 2.60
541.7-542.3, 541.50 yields 2.61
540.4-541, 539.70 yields 2.54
